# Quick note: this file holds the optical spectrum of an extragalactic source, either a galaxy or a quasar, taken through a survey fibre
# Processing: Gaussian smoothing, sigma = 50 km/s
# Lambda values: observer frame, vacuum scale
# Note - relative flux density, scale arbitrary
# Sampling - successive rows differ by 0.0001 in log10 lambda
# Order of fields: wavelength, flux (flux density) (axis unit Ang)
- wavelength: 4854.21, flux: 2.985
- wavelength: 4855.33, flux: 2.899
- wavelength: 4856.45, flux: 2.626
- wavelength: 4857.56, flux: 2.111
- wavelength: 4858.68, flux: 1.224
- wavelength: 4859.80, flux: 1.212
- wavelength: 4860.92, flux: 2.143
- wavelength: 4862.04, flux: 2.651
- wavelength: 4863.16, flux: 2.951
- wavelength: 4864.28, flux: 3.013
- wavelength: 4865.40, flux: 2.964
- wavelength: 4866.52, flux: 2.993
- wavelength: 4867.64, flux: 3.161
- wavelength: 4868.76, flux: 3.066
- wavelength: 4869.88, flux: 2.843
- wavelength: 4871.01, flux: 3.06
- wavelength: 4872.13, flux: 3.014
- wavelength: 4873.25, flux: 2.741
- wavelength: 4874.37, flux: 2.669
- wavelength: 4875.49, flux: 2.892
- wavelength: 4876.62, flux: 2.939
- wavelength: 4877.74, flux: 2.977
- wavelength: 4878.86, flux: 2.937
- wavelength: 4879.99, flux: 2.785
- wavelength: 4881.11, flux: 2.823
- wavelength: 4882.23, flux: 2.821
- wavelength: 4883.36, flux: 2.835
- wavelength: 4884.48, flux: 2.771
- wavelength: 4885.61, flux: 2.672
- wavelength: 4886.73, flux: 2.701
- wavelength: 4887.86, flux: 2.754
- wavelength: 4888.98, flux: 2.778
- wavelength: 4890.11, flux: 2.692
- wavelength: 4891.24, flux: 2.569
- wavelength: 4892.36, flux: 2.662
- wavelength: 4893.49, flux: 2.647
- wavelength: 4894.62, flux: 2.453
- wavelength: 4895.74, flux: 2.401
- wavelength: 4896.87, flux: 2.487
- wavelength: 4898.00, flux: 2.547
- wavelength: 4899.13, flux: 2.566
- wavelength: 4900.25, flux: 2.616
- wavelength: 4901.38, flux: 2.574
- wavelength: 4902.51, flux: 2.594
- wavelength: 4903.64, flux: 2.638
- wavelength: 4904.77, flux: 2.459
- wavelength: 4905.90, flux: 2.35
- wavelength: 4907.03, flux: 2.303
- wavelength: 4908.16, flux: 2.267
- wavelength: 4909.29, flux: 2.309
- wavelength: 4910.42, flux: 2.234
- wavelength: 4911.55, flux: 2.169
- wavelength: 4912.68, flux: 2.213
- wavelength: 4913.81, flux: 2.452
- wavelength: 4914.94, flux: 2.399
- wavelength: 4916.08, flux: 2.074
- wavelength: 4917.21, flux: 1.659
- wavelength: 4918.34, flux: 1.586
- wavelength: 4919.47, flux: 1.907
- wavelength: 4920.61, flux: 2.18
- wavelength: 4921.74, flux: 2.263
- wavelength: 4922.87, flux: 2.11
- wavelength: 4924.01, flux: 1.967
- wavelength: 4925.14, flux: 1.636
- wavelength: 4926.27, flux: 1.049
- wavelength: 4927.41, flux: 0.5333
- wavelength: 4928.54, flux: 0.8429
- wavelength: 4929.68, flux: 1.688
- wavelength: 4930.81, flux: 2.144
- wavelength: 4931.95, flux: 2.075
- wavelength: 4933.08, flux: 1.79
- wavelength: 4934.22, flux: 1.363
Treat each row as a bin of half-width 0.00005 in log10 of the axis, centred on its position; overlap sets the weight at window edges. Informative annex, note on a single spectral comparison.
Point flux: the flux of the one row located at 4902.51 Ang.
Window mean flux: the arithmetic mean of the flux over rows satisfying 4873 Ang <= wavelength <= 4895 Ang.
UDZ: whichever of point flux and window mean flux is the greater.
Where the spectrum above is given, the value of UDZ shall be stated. 2.76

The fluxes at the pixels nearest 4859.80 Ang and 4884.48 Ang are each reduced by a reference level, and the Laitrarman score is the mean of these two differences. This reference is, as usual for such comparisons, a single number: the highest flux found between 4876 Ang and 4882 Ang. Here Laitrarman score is -1.0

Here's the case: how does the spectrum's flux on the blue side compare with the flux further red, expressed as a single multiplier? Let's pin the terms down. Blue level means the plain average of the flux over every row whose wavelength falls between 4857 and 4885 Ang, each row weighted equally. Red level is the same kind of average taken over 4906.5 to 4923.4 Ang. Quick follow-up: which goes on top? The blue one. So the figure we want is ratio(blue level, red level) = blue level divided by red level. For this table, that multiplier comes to 1.26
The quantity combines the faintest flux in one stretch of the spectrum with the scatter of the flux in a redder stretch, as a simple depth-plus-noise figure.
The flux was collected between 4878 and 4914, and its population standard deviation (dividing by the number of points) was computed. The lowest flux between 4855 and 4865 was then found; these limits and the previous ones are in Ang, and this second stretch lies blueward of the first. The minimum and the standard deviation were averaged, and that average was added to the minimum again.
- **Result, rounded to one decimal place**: 1.9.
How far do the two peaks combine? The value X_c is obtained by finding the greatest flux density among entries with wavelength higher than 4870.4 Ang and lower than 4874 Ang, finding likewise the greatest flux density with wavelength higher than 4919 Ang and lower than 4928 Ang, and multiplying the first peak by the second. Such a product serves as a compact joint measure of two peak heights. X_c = 6.9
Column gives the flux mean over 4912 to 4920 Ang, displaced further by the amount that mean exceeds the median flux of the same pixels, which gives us 2.0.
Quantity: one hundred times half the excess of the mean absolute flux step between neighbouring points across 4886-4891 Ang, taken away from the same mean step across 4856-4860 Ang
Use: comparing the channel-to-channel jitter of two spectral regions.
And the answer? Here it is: 21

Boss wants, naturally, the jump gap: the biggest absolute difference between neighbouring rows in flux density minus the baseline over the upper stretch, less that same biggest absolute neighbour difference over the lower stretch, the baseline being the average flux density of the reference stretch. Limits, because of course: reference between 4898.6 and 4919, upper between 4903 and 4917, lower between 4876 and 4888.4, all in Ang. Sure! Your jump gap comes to 0.2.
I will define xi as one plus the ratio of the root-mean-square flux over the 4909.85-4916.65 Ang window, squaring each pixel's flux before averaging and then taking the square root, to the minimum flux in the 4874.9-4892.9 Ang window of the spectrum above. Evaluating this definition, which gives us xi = 1.88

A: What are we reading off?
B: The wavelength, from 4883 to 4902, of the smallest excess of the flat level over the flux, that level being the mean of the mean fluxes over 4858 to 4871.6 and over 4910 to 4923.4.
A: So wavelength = 4883.36 Ang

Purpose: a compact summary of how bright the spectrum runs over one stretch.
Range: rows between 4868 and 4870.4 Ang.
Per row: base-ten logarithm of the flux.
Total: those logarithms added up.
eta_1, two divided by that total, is 2.13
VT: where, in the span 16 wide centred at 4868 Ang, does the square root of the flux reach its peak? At 4867.64 Ang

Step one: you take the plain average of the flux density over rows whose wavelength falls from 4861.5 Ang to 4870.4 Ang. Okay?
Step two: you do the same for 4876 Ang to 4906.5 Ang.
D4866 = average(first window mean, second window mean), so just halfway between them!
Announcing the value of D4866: 2.81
